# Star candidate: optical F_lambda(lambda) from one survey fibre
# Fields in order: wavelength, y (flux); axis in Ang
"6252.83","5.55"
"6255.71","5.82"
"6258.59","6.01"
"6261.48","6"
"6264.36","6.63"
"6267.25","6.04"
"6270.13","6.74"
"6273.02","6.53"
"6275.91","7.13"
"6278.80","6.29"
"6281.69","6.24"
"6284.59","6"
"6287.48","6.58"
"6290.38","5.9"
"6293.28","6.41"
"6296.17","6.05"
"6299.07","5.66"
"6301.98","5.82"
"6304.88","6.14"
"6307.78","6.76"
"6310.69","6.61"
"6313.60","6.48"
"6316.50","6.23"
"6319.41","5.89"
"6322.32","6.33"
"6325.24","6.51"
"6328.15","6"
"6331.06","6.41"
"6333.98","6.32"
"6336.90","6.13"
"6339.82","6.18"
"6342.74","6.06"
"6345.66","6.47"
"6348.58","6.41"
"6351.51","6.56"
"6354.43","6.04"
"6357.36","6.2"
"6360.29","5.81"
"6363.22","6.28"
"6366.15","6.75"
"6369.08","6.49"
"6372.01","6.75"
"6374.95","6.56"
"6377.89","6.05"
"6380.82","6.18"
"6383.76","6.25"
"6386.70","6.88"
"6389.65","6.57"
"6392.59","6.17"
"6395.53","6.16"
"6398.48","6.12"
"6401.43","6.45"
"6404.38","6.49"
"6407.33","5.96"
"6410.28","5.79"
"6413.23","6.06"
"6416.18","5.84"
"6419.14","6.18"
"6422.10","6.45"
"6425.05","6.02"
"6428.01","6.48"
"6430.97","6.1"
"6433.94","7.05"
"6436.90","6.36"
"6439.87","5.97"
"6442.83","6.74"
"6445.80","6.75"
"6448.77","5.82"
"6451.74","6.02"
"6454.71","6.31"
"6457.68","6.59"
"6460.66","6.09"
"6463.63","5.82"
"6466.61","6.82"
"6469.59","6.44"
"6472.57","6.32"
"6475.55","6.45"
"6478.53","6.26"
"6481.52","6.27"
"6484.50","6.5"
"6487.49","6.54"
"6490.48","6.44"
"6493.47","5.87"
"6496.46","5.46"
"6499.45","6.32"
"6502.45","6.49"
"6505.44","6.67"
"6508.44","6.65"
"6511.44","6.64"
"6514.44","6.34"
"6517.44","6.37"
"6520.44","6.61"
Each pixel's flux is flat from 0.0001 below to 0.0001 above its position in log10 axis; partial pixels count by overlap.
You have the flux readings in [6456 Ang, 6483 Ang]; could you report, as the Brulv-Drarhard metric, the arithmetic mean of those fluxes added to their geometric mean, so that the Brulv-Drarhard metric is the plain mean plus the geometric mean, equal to 12.7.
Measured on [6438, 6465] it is 12.5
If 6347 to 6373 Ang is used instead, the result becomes 12.7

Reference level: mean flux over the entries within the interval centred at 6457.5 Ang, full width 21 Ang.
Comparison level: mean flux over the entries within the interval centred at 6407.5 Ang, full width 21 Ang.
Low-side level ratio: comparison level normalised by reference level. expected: 0.98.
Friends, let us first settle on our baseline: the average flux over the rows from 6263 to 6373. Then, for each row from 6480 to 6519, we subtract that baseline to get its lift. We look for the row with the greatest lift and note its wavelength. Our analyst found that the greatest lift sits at 6505.44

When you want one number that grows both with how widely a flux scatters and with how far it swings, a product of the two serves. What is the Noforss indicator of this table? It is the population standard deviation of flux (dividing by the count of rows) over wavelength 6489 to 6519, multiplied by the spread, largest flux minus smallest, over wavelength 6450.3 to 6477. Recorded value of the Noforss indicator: 0.36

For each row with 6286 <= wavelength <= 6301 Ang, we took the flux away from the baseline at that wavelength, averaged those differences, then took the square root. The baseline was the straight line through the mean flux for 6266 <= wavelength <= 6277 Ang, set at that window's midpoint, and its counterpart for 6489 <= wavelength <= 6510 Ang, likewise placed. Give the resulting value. 0.7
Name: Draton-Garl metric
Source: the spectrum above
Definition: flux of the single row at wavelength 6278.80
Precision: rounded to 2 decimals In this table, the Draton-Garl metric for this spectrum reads 6.29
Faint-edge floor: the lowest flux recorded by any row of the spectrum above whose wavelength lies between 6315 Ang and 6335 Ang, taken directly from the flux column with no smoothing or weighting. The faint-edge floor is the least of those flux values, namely 5.89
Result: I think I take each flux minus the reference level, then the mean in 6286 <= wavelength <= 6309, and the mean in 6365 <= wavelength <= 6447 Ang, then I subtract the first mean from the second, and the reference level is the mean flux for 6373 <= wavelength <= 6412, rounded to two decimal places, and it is 0.18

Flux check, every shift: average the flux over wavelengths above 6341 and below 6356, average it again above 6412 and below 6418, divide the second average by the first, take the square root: 0.97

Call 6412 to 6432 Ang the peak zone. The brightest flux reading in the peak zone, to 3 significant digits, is 6.48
